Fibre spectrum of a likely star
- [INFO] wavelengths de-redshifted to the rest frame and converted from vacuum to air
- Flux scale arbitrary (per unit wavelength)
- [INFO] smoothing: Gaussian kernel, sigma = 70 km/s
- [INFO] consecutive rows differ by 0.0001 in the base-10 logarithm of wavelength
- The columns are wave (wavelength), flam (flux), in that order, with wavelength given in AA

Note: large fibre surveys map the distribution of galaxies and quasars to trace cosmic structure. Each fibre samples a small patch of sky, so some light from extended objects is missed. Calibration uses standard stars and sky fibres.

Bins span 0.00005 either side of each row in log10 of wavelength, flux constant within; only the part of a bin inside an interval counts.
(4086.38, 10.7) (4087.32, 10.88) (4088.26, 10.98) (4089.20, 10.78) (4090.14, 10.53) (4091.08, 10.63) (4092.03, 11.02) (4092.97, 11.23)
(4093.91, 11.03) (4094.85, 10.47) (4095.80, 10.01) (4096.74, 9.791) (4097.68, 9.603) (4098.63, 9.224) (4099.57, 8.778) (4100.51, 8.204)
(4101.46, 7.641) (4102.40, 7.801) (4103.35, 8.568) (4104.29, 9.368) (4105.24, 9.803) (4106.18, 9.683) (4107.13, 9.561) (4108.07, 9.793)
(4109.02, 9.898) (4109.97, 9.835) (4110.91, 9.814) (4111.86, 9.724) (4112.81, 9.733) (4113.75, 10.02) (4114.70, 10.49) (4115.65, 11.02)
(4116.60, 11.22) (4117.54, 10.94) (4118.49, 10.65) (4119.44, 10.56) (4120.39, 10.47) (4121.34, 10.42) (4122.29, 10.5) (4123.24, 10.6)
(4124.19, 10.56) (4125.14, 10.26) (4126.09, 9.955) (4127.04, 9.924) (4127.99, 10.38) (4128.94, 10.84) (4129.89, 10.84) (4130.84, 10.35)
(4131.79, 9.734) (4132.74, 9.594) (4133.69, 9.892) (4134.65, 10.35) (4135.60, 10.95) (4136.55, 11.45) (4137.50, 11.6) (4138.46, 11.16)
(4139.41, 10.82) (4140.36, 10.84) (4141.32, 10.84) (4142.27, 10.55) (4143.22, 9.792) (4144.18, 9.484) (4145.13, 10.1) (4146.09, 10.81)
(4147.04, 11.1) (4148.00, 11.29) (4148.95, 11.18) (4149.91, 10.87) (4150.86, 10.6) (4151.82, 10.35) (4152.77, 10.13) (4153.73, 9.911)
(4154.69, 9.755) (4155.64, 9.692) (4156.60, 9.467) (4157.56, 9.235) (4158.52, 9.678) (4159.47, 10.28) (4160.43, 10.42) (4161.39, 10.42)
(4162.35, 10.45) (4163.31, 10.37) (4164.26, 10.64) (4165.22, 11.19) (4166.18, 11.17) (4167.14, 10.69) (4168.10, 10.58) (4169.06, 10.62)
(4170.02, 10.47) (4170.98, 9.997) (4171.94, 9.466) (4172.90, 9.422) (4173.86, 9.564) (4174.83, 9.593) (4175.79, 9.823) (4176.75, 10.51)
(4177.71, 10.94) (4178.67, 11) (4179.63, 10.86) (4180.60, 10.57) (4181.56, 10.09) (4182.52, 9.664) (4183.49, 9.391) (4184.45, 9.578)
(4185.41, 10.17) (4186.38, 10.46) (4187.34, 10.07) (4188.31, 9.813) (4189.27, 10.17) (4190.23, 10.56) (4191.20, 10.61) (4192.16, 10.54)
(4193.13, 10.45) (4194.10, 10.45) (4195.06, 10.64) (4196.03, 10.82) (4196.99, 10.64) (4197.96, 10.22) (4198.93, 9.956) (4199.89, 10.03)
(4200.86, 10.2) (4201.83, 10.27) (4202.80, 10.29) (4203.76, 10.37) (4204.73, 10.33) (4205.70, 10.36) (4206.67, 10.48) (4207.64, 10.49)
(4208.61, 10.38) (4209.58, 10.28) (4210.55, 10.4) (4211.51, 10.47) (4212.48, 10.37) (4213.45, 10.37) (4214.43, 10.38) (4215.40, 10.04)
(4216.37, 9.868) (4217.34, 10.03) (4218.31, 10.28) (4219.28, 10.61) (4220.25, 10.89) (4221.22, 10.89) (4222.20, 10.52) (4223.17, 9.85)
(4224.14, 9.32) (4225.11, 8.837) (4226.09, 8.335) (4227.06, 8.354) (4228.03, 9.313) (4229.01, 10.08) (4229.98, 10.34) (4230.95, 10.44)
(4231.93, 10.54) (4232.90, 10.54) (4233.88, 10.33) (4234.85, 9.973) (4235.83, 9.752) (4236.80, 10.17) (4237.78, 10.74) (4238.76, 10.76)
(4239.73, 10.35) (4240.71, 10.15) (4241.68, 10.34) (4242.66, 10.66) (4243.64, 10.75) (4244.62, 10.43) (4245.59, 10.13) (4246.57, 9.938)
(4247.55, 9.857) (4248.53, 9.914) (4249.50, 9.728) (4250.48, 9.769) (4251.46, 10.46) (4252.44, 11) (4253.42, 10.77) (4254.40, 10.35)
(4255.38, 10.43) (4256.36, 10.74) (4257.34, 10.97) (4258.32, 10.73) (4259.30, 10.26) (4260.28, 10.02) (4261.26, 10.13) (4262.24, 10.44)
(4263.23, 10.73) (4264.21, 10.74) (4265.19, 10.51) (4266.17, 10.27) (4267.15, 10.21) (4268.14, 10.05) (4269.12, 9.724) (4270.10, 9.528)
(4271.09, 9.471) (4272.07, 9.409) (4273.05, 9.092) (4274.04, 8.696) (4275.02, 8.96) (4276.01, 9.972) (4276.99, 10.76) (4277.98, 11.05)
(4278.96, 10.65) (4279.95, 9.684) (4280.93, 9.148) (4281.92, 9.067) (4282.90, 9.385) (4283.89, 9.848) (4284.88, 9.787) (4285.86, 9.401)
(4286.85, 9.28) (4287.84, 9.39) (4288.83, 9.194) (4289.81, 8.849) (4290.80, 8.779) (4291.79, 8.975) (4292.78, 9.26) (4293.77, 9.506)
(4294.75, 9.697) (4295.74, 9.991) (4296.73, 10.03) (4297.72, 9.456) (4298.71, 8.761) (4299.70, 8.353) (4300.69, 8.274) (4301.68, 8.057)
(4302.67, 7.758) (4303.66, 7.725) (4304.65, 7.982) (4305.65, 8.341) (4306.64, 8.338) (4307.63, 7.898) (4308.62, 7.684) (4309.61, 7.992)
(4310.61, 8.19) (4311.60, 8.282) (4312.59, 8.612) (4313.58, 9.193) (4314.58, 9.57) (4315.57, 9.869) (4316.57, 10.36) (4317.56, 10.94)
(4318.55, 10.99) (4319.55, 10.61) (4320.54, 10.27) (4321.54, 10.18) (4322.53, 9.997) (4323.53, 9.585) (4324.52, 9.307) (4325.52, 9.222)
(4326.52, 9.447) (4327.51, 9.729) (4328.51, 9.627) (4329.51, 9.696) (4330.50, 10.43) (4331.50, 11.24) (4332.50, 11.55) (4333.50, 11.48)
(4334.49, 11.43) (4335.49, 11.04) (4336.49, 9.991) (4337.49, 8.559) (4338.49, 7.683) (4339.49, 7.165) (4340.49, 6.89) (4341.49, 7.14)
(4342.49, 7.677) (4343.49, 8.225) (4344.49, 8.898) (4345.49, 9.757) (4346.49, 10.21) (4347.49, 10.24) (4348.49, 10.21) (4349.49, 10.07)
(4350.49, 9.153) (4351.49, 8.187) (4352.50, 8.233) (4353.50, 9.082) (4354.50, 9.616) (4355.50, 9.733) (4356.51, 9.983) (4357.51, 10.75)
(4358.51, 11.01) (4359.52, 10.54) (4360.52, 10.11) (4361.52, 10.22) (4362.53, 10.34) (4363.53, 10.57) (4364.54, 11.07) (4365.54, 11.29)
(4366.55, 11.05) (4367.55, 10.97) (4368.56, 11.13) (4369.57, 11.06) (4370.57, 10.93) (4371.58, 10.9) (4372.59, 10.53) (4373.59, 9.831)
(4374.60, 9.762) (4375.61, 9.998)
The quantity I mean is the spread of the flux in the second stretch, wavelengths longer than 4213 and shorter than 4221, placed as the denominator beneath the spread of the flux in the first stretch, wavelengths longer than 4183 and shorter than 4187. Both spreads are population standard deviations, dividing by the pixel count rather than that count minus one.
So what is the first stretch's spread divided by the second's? 1.4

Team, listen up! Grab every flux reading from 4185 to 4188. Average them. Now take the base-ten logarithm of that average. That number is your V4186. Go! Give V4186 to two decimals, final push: 1.01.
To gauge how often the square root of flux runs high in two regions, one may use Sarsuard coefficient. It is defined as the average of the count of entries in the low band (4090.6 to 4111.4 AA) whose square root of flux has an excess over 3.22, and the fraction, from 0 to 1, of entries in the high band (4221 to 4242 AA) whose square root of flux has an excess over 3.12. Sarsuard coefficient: 2.9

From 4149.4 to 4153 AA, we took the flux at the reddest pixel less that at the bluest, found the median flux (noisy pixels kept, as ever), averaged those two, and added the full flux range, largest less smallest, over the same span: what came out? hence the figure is 5.61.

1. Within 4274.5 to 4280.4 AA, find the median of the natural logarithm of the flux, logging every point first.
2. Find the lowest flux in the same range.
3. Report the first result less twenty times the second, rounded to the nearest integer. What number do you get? -177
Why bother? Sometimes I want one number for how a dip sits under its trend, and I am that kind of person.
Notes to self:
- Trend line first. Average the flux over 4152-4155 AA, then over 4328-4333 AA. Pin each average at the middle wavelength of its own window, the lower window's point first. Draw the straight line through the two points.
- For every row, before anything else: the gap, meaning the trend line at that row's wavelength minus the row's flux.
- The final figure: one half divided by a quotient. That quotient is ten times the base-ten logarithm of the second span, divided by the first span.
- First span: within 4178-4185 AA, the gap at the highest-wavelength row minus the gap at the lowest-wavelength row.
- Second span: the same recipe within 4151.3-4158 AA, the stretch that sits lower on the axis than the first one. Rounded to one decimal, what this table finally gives 1.3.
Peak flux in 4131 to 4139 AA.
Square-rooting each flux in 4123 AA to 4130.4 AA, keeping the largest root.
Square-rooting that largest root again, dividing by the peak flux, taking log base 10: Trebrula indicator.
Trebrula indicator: -0.806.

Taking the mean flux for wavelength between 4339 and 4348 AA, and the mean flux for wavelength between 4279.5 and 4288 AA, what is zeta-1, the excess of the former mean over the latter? -1.0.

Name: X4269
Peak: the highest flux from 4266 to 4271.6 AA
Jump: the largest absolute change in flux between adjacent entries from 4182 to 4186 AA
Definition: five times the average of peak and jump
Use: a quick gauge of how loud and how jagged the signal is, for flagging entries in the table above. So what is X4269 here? 27.2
